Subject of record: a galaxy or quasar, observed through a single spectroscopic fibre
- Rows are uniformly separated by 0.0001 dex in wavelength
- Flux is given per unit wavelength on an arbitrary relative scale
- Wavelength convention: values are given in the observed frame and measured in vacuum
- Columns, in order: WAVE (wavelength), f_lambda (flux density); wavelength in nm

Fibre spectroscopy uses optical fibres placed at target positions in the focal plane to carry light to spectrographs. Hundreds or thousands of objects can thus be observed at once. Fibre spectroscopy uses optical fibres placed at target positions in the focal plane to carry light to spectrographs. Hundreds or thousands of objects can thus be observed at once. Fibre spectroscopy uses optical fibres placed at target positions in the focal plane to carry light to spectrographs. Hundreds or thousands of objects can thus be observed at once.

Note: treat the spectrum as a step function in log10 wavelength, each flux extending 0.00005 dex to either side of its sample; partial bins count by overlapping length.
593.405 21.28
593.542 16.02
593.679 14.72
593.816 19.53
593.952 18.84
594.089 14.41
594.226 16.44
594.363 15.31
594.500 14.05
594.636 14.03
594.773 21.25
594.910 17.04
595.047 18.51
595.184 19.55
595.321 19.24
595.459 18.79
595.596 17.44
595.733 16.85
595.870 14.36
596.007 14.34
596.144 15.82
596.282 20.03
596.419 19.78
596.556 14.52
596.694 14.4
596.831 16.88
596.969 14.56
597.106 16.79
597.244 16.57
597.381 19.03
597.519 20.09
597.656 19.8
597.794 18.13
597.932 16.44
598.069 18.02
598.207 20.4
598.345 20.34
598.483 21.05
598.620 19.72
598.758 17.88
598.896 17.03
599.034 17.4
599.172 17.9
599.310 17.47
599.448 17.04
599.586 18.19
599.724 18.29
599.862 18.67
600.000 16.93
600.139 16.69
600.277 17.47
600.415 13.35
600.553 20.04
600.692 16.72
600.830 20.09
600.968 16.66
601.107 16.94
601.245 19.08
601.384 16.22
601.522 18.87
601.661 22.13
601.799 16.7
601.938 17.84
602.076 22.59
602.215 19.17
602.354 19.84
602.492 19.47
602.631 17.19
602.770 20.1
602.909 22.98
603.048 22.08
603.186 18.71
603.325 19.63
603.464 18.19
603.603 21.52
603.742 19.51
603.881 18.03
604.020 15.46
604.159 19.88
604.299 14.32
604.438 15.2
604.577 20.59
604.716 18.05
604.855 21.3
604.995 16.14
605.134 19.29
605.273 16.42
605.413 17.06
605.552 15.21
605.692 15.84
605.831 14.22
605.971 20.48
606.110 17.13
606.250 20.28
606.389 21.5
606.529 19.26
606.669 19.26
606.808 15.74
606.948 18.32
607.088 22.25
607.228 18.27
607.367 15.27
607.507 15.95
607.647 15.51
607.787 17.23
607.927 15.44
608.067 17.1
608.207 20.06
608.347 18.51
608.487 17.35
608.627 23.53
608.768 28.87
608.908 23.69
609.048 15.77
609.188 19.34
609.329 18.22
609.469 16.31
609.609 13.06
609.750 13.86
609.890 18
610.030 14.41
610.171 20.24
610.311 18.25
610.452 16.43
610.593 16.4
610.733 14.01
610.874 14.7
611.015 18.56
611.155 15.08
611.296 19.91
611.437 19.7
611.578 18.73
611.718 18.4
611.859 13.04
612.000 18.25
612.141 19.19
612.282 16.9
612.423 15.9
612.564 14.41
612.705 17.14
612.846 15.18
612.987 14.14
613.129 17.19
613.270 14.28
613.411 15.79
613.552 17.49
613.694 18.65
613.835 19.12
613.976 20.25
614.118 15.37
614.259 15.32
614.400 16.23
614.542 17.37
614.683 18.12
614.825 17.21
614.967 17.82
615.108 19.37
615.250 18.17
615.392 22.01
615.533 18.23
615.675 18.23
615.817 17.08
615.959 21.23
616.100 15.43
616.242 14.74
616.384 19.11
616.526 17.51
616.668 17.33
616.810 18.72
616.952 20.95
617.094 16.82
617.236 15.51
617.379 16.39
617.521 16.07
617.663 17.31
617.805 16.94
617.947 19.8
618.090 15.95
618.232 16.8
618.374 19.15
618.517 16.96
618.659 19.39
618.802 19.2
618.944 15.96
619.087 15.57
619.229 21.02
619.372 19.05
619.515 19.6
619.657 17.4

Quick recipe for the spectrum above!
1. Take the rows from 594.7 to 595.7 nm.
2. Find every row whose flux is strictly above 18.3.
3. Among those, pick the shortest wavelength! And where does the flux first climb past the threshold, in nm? 594.773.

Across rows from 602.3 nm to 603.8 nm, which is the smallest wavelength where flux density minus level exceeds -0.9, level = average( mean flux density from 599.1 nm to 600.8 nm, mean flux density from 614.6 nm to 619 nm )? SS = 602.354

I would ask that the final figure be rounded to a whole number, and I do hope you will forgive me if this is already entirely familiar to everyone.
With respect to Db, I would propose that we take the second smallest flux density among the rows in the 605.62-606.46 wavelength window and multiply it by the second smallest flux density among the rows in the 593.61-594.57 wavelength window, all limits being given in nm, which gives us 228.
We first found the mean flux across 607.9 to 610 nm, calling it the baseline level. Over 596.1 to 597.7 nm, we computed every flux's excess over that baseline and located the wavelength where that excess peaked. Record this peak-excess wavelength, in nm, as 597.519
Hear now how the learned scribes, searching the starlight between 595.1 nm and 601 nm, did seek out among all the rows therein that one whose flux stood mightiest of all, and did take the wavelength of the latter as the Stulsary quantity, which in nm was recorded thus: 598.483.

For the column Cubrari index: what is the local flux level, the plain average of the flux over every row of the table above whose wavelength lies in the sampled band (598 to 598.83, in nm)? 19.6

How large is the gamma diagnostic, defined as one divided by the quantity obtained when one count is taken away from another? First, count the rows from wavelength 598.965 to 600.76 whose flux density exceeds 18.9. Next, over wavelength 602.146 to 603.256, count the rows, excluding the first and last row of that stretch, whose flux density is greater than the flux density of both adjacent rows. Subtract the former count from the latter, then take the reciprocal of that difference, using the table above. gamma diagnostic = 1.0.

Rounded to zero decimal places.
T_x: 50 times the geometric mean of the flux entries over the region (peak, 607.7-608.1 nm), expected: 828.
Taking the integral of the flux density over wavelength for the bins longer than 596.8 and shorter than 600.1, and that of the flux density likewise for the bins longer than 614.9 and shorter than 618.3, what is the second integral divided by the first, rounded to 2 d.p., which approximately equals 1.01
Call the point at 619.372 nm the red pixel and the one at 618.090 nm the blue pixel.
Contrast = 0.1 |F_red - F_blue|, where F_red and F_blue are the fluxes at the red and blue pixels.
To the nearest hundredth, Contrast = 0.31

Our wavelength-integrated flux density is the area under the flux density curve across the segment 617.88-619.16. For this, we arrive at 22.6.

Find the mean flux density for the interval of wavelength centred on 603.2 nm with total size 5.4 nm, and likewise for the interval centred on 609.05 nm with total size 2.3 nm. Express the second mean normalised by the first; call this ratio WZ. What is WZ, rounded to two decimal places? 1.00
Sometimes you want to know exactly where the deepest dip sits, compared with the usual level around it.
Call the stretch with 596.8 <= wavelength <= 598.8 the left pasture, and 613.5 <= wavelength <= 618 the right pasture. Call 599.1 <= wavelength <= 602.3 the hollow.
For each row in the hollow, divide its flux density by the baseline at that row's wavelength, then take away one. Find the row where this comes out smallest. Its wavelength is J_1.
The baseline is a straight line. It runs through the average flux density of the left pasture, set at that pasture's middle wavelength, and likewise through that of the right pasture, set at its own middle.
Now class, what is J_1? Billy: 600.415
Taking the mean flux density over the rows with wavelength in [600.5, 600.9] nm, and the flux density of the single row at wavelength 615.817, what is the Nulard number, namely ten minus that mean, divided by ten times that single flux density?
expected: -0.052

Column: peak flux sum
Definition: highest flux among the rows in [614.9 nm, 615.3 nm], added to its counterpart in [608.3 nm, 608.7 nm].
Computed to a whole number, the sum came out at 43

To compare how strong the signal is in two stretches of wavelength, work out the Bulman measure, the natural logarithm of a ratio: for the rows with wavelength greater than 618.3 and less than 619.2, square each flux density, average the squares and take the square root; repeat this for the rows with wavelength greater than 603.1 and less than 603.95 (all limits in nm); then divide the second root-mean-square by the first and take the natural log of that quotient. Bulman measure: 0.08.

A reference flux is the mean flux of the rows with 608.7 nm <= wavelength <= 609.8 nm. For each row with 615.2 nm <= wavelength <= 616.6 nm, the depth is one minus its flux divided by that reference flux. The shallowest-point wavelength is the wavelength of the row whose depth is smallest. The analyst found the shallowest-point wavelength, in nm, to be 615.392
